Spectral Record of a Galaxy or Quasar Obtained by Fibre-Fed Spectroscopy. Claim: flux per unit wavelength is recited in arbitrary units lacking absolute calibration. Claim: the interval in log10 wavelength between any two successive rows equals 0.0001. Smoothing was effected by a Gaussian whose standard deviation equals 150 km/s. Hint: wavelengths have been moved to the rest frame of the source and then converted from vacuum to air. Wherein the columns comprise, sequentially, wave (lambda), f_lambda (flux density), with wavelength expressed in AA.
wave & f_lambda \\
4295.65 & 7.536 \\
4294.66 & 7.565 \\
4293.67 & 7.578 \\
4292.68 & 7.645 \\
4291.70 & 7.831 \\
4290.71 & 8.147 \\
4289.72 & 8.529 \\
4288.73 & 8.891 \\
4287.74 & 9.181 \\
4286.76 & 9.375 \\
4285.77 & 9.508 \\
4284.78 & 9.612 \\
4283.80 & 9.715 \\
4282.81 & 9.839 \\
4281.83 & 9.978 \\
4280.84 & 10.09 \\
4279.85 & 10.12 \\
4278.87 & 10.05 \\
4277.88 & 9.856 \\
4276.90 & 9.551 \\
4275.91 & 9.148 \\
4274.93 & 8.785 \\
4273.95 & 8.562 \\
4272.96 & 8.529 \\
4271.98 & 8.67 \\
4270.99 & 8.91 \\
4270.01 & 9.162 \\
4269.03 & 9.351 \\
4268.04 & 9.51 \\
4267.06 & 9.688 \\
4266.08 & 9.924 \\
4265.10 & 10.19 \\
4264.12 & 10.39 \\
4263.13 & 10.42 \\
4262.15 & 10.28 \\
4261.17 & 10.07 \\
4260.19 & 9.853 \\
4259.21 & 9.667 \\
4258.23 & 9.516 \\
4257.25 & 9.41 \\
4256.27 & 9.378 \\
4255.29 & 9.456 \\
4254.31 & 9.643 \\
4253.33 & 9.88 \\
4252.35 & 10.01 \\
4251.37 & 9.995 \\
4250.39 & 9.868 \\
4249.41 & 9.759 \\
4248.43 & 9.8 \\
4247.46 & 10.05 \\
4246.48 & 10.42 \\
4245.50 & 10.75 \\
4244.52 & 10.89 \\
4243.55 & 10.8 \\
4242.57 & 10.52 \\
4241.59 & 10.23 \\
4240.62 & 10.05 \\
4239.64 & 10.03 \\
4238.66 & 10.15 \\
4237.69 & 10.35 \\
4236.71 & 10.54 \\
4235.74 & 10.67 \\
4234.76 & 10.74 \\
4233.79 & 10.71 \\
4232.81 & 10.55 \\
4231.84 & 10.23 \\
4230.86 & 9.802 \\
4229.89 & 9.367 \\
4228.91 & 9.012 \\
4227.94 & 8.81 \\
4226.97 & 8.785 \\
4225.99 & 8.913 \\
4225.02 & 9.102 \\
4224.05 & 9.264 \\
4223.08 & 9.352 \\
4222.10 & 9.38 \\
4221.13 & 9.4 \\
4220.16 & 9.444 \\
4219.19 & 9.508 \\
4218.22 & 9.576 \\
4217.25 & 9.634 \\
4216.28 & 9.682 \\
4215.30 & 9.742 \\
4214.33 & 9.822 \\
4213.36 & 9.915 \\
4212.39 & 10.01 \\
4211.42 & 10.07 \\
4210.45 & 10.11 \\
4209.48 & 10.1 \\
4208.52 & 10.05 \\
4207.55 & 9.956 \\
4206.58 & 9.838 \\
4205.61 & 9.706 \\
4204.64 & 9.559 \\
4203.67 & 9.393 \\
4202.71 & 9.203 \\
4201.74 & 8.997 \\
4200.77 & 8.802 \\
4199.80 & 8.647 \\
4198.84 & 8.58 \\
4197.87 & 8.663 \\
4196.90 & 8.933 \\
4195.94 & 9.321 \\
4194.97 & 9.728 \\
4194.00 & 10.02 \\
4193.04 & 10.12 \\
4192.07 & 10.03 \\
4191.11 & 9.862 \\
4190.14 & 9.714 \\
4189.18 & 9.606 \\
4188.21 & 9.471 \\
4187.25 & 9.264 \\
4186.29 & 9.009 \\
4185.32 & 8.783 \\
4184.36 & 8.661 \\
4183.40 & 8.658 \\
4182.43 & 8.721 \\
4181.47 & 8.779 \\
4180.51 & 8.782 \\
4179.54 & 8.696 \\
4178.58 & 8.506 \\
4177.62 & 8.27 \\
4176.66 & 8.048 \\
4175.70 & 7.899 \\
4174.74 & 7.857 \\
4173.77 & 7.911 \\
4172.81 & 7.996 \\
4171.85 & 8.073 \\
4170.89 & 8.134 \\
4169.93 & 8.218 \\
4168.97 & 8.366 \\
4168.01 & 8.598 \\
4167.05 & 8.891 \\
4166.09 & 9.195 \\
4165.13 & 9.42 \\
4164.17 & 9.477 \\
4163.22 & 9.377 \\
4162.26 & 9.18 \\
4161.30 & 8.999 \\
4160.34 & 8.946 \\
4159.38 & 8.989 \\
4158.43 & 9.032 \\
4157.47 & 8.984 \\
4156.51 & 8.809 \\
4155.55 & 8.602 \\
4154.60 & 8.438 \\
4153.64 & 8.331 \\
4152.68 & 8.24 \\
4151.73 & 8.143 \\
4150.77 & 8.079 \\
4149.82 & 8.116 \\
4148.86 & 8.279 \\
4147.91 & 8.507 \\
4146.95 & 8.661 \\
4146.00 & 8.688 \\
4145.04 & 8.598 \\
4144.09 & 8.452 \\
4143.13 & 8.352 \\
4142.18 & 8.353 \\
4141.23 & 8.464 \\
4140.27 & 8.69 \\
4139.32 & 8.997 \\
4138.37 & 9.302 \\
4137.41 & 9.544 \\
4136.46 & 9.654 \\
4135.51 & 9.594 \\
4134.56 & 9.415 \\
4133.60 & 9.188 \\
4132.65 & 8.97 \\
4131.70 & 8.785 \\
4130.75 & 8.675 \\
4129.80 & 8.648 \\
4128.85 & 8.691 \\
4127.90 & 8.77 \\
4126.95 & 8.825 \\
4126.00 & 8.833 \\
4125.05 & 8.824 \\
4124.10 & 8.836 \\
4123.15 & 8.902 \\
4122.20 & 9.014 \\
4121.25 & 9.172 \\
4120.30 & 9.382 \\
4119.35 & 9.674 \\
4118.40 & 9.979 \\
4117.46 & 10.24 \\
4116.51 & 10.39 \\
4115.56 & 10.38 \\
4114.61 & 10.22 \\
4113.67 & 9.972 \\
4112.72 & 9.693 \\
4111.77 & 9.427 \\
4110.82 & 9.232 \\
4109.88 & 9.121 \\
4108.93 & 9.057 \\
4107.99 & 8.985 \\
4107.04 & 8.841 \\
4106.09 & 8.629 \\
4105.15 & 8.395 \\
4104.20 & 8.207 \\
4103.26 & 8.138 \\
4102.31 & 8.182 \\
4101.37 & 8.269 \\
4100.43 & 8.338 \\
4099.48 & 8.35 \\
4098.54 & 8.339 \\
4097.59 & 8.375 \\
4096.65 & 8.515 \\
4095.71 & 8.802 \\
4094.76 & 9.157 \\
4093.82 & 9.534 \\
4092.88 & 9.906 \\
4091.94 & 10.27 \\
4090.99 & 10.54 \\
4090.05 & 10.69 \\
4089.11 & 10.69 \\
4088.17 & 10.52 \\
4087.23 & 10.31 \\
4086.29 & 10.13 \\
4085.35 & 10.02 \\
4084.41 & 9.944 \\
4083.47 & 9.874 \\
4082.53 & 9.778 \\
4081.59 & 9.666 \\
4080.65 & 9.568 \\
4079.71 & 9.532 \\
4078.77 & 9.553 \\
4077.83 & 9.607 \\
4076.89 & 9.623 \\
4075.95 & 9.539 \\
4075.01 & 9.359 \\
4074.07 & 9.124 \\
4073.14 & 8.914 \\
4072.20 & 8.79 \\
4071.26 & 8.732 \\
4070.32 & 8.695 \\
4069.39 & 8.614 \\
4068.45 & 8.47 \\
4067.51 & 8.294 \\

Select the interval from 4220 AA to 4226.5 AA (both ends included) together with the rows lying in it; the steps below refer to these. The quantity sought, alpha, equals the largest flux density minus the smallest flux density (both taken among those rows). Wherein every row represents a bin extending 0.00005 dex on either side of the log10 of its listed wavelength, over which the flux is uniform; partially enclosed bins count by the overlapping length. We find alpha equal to 0.53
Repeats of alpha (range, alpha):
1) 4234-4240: 0.71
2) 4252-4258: 0.63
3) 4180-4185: 0.12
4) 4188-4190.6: 0.24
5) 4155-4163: 0.58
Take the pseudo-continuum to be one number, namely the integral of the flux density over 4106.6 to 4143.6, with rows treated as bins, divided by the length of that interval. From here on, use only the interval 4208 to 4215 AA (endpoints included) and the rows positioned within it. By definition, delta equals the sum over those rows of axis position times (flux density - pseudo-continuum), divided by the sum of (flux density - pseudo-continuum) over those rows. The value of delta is 4211.2 AA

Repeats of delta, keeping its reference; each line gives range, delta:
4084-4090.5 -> 4087.7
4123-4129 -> 4126.3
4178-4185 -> 4181.4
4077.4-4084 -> 4081.1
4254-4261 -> 4257.7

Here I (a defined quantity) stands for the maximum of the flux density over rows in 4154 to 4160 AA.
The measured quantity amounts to 9.032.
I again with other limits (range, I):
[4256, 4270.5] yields 10.42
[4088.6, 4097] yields 10.69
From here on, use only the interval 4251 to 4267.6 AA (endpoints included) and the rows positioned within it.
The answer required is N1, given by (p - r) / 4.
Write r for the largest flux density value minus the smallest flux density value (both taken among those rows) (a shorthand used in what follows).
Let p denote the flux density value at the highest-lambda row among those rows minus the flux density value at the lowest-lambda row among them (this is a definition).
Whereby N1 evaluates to -0.34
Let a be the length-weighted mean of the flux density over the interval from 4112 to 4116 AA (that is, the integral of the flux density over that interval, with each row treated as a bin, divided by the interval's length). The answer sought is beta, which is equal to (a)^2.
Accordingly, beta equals 100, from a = 10.0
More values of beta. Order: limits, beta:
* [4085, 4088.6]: 105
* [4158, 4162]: 81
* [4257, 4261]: 93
